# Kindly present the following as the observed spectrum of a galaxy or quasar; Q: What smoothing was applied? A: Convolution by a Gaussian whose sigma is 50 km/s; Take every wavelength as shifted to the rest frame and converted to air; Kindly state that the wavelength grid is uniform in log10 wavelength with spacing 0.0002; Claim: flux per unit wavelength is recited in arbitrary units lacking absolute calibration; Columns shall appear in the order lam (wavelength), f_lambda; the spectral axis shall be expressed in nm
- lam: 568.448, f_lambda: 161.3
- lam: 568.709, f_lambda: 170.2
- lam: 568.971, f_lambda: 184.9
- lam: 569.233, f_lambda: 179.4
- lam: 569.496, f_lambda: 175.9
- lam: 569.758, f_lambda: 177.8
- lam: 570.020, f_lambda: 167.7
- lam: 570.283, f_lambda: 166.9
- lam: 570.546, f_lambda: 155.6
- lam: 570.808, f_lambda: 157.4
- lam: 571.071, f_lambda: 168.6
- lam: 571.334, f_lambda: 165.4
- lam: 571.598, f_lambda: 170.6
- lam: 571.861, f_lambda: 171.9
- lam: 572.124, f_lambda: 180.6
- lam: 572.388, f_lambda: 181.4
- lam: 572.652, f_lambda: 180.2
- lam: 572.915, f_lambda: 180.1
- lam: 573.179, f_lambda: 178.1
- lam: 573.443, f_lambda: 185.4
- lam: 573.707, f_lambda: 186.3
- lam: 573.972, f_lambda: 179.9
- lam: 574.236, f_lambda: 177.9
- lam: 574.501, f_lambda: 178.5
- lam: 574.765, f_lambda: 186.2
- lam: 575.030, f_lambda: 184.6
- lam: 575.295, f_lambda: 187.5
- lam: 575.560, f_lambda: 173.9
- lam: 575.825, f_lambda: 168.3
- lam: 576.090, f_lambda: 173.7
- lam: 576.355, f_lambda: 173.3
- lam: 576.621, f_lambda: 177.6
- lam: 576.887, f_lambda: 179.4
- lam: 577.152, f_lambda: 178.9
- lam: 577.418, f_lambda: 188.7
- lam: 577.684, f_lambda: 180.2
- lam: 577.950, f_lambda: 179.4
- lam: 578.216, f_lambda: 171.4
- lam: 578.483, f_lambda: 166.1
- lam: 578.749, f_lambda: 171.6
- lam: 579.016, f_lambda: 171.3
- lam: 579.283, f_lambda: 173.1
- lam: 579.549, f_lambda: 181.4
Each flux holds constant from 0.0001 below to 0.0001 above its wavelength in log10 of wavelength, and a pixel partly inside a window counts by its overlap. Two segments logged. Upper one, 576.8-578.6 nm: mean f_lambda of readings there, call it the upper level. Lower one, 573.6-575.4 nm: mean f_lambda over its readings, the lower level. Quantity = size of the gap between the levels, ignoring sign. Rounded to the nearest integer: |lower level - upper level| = 5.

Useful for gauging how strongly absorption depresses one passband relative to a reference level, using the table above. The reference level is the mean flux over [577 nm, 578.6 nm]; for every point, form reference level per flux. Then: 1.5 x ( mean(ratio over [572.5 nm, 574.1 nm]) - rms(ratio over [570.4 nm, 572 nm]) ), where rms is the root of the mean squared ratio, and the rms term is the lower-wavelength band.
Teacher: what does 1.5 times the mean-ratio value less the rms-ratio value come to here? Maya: -0.152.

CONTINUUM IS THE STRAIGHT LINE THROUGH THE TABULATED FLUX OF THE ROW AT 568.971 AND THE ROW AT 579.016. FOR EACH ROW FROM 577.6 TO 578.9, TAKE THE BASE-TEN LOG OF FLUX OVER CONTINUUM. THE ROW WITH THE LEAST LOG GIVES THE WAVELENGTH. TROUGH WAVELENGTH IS 578.483 nm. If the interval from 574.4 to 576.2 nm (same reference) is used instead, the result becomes 575.825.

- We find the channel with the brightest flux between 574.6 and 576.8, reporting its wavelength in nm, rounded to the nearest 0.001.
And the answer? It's 575.295 nm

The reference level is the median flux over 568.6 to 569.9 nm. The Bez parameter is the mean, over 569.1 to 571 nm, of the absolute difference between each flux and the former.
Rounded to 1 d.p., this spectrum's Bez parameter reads 9.6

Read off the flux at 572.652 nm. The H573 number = 180.2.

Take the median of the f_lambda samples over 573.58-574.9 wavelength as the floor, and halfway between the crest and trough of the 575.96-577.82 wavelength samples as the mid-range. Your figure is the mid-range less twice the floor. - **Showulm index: -179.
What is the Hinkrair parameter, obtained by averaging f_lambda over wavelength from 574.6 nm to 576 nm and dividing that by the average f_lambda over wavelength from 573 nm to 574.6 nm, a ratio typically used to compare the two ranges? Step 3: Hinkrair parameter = 0.99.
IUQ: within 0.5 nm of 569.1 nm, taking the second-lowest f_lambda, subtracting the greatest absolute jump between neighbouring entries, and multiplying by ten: 1612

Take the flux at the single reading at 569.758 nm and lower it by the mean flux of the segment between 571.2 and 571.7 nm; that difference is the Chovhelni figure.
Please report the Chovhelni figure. 10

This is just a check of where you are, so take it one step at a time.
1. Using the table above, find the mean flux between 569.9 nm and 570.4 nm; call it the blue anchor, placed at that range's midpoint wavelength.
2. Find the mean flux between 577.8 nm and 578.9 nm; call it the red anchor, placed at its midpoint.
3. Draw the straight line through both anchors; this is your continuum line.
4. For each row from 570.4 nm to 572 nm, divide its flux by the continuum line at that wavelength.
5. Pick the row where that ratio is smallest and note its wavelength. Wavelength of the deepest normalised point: 570.546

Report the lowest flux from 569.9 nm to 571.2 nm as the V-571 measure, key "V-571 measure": 155.6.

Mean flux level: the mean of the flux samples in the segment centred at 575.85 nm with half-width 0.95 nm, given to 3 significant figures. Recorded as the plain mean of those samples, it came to 177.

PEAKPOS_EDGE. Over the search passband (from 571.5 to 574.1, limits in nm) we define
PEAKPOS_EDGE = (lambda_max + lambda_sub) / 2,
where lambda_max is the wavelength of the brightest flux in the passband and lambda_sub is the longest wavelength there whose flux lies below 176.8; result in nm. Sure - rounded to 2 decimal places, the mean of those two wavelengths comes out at 572.78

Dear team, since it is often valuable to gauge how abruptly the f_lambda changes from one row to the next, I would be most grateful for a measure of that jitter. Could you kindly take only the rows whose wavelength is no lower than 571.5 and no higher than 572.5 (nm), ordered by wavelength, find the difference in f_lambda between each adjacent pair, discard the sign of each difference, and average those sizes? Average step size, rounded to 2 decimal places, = 3.60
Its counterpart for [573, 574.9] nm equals 4.15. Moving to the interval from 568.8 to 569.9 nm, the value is 3.63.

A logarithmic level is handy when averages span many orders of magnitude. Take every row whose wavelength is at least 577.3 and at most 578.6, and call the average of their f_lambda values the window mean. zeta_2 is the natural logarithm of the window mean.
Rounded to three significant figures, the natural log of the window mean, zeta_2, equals 5.18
